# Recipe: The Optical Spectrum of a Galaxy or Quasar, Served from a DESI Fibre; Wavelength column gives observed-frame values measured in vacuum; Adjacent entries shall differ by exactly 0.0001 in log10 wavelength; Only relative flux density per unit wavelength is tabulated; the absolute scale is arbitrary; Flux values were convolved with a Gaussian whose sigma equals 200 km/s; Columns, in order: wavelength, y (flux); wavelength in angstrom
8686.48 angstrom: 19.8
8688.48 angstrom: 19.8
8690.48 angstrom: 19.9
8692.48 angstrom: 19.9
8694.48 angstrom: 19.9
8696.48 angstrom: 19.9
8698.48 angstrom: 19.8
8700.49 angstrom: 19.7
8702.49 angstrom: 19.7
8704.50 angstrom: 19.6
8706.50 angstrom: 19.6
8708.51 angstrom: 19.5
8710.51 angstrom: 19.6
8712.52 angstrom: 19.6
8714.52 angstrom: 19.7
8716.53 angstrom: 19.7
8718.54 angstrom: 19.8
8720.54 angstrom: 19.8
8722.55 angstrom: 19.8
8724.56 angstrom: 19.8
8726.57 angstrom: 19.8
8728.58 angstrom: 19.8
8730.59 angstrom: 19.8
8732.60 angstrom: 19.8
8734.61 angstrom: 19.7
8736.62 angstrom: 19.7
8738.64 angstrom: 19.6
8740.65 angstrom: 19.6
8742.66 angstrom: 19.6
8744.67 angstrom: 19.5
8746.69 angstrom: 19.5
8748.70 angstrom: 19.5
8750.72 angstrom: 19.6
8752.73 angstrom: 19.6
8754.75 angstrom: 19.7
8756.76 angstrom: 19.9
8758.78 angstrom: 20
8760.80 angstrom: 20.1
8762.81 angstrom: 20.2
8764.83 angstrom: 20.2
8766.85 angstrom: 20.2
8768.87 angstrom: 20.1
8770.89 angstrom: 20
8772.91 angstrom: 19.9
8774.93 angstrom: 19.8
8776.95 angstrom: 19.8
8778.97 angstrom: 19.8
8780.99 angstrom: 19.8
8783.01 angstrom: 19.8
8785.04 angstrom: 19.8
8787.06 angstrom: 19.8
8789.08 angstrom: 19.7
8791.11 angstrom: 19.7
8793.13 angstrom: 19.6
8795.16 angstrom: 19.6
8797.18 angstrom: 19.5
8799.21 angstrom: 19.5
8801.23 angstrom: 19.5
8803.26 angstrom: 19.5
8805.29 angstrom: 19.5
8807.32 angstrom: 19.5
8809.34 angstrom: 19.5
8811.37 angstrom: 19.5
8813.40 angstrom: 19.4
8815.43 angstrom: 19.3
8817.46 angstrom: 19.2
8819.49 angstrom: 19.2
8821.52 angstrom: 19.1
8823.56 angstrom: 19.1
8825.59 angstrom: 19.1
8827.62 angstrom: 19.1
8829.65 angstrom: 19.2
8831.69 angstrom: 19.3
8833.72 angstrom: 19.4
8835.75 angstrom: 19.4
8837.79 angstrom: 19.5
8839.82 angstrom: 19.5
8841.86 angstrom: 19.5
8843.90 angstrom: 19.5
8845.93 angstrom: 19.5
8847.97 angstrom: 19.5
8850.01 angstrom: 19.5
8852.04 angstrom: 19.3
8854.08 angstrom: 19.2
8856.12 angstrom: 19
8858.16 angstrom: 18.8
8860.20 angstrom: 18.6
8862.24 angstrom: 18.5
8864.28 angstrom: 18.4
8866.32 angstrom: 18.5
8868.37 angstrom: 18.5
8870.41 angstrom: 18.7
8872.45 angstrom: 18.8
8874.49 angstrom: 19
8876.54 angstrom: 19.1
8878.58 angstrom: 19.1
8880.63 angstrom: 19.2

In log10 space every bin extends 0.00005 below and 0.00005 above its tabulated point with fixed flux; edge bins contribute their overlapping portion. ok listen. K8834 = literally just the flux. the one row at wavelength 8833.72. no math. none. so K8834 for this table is 19.4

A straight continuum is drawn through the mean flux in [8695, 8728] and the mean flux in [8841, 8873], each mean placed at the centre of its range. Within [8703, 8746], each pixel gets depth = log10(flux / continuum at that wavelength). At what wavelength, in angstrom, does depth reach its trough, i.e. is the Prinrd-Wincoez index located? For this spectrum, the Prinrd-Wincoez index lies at 8708.51 angstrom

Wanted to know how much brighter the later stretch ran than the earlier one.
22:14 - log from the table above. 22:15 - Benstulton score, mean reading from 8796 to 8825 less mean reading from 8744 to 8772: -0.49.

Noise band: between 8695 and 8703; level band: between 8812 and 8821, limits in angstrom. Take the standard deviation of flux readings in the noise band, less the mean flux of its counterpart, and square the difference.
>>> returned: 368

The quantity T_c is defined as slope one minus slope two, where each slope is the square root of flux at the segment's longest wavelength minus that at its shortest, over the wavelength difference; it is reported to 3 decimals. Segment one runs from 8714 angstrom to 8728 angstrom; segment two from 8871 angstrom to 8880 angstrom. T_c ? -0.005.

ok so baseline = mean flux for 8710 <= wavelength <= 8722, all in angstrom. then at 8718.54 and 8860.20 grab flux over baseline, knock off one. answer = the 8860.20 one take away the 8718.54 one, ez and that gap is -0.06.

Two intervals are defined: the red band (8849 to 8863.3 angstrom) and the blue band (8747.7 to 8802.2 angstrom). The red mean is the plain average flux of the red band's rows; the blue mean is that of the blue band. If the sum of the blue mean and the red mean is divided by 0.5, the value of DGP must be 77.6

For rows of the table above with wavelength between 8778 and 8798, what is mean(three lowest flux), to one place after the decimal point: 19.6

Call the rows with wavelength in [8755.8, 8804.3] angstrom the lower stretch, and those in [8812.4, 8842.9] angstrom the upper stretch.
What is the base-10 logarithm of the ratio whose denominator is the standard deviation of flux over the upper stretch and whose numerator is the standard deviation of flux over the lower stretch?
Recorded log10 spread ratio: 0.17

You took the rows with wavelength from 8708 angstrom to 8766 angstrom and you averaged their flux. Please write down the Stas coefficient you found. 19.7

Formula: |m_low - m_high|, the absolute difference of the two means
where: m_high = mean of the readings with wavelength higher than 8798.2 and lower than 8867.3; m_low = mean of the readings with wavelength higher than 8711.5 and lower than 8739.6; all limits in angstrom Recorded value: 0.50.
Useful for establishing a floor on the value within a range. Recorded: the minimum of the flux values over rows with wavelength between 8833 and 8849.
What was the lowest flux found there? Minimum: 19.4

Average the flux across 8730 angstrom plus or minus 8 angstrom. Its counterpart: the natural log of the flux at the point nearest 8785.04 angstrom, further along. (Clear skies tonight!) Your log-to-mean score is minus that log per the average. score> -0.151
